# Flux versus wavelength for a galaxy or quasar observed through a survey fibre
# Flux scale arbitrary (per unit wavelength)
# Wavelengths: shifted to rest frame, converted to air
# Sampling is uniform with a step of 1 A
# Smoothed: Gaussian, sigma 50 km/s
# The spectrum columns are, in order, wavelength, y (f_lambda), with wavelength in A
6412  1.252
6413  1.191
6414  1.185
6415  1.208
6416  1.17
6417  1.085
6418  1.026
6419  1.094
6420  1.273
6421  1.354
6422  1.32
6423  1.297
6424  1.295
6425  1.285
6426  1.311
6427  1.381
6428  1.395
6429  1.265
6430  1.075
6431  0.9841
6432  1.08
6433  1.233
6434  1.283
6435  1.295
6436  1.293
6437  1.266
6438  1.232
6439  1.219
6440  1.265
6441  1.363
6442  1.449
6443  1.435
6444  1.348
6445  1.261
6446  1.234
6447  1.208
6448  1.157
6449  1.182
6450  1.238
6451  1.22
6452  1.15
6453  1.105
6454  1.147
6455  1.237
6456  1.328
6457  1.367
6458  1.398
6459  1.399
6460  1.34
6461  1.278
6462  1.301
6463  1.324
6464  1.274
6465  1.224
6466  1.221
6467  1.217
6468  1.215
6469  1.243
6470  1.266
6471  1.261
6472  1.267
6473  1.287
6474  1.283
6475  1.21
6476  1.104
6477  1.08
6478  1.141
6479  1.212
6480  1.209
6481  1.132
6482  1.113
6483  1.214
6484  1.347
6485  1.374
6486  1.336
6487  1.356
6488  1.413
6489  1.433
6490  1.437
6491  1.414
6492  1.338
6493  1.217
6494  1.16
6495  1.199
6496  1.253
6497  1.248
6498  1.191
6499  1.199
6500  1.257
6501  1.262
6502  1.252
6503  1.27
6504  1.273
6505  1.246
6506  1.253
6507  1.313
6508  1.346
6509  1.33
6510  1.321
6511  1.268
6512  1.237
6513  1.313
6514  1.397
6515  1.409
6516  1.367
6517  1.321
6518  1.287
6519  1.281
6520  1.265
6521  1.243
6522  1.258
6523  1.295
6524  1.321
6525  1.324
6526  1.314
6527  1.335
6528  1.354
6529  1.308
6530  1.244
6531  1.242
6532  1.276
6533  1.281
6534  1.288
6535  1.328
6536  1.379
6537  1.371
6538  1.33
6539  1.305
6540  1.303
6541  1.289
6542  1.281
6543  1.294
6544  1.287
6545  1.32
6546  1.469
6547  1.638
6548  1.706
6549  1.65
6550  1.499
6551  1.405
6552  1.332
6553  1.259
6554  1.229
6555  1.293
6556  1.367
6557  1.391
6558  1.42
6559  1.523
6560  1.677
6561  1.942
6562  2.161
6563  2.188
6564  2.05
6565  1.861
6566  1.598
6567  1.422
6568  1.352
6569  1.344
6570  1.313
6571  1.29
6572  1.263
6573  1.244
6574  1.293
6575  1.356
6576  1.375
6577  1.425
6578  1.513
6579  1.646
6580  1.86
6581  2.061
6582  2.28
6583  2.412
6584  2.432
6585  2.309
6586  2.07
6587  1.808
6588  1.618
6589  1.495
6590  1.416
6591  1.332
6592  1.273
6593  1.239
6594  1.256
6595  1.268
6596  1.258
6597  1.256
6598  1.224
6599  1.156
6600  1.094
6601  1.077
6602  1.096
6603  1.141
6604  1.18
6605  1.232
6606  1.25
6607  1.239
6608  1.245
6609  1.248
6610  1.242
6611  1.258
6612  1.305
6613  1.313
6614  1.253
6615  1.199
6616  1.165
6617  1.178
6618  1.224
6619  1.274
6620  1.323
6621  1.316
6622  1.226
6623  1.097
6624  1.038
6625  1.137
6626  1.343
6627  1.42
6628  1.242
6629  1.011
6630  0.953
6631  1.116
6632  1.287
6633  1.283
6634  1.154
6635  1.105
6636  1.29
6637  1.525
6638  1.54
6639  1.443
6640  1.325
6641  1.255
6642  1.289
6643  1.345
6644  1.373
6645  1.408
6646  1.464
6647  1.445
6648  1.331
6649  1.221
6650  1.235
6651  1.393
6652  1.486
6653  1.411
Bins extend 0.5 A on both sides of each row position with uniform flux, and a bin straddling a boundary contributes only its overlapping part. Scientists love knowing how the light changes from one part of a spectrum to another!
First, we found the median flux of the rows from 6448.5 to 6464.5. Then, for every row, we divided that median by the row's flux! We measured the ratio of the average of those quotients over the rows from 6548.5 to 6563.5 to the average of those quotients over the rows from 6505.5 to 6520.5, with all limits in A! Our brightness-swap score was 0.87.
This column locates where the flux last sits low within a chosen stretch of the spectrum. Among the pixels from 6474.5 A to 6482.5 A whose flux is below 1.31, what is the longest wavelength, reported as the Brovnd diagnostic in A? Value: 6482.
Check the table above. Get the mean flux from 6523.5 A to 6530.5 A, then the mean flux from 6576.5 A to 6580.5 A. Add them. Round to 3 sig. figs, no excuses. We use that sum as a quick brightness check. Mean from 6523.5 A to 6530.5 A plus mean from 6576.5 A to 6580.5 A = 2.93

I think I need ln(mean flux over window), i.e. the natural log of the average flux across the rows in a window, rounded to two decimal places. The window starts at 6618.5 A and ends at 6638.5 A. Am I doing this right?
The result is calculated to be 0.21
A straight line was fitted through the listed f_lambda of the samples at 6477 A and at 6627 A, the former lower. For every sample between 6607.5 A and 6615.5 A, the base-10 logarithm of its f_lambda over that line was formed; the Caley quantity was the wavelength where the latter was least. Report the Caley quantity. 6615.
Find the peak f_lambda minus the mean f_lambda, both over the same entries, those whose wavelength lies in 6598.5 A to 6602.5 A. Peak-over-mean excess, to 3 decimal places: 0.050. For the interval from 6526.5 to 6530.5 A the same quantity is 0.044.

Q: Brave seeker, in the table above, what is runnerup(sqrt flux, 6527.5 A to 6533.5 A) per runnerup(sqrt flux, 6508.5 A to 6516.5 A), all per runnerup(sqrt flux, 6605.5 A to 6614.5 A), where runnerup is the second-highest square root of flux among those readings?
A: 0.85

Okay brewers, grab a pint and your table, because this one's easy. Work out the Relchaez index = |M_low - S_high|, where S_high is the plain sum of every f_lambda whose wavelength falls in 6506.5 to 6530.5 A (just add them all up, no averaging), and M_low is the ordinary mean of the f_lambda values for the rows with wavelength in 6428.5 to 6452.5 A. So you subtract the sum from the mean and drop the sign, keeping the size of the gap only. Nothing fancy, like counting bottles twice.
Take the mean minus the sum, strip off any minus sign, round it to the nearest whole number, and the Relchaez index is 30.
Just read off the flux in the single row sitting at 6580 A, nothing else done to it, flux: 1.86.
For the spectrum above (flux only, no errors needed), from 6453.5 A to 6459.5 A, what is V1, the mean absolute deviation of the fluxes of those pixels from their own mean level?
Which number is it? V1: 0.08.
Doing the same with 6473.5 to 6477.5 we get 0.08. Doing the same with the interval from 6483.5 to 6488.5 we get 0.02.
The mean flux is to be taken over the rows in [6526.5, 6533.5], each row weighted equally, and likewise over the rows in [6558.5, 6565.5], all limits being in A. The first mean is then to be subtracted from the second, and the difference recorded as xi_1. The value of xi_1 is 0.62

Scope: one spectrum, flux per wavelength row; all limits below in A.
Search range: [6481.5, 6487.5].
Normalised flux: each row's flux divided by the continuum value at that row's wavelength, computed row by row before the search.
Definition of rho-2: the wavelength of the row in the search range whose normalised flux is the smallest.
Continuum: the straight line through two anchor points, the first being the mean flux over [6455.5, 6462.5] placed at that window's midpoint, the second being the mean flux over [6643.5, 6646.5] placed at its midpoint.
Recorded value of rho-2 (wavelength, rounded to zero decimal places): 6482 A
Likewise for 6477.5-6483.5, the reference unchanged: 6482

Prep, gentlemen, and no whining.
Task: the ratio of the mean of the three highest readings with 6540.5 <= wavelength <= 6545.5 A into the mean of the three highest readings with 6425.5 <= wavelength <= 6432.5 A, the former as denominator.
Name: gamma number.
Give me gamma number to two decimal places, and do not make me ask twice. 1.05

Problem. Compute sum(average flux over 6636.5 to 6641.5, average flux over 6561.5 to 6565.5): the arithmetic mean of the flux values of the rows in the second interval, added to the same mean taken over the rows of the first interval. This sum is 3.48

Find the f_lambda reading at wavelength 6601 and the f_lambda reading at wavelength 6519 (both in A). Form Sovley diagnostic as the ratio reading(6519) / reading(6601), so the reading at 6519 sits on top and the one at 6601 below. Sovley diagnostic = 1.19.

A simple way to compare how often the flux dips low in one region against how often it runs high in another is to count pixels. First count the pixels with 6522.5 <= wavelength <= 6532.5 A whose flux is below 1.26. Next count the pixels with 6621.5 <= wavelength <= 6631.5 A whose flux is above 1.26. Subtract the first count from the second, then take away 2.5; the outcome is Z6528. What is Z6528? -2.5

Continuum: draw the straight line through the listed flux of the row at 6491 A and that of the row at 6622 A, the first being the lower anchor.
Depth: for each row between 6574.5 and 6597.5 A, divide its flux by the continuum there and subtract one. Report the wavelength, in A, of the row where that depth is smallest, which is 6593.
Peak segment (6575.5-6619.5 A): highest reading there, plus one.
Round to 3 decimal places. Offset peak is 3.432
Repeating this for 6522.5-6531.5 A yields 2.354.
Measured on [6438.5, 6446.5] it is 2.449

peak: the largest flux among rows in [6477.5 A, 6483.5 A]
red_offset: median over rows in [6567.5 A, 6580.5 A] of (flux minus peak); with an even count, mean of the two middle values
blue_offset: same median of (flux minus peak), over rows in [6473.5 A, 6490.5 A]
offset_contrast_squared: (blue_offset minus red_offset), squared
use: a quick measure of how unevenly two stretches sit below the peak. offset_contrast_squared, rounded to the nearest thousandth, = 0.019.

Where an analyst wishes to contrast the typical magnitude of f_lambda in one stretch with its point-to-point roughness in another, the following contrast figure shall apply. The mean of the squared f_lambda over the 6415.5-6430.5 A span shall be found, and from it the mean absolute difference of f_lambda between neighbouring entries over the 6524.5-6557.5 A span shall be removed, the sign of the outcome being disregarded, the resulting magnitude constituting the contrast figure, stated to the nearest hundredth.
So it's 1.51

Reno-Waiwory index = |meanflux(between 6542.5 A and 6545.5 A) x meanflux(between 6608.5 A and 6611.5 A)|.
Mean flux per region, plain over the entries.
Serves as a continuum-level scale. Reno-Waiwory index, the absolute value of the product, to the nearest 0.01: 1.62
